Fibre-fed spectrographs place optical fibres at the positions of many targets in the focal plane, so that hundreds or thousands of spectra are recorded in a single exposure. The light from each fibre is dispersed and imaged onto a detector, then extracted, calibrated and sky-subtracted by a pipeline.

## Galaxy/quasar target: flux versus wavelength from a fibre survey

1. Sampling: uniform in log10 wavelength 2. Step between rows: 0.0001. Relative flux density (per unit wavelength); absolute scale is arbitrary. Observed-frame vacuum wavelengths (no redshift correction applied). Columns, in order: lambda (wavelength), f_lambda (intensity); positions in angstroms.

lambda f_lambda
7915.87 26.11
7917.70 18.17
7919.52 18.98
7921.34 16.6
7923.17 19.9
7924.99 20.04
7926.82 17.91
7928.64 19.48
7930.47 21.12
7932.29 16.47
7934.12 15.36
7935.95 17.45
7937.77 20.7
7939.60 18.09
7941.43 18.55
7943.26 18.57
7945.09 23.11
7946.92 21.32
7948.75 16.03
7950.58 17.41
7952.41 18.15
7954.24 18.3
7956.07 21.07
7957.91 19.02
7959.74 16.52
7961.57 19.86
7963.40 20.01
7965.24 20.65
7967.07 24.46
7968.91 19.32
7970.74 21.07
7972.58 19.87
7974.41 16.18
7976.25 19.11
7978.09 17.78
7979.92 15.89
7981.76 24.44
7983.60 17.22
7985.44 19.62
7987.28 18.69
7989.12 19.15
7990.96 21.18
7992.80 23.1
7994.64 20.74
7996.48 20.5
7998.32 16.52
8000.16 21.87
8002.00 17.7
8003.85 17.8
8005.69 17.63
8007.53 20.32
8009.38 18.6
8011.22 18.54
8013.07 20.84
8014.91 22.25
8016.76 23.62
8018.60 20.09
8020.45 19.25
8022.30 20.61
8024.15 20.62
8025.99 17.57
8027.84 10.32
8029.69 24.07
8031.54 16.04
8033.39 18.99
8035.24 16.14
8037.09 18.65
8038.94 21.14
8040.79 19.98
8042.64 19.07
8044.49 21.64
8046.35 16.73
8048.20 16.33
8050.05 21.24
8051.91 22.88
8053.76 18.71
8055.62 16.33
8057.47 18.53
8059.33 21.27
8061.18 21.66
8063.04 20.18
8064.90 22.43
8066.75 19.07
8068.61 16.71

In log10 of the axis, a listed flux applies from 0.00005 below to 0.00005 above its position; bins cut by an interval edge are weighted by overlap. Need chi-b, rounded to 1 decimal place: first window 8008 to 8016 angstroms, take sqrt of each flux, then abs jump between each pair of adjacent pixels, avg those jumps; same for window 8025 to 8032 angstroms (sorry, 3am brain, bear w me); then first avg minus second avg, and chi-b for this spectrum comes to -1.1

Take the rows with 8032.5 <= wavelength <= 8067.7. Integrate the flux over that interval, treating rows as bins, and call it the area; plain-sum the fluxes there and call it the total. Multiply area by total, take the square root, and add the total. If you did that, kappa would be 876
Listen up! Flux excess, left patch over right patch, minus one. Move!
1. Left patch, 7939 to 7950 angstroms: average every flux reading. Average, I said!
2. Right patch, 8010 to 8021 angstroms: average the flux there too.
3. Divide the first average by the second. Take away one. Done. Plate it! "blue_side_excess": -0.07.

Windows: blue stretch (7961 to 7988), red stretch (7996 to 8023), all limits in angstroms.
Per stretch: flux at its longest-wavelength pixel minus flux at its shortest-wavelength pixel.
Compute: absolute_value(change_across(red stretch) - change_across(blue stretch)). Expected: 1.3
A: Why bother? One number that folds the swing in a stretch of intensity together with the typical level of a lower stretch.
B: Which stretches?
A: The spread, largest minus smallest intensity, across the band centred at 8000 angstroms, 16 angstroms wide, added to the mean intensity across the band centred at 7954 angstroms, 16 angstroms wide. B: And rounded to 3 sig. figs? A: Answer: 25.2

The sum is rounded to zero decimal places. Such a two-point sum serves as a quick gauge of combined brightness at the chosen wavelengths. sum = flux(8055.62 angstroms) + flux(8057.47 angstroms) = 35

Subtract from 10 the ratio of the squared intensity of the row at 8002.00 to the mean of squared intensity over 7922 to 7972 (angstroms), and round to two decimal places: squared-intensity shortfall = 9.16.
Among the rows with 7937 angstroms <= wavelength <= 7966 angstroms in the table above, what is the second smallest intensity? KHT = 16.52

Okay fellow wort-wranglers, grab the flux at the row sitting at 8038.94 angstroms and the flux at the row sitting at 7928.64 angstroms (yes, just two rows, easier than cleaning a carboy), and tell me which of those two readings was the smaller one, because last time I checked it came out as 19.5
